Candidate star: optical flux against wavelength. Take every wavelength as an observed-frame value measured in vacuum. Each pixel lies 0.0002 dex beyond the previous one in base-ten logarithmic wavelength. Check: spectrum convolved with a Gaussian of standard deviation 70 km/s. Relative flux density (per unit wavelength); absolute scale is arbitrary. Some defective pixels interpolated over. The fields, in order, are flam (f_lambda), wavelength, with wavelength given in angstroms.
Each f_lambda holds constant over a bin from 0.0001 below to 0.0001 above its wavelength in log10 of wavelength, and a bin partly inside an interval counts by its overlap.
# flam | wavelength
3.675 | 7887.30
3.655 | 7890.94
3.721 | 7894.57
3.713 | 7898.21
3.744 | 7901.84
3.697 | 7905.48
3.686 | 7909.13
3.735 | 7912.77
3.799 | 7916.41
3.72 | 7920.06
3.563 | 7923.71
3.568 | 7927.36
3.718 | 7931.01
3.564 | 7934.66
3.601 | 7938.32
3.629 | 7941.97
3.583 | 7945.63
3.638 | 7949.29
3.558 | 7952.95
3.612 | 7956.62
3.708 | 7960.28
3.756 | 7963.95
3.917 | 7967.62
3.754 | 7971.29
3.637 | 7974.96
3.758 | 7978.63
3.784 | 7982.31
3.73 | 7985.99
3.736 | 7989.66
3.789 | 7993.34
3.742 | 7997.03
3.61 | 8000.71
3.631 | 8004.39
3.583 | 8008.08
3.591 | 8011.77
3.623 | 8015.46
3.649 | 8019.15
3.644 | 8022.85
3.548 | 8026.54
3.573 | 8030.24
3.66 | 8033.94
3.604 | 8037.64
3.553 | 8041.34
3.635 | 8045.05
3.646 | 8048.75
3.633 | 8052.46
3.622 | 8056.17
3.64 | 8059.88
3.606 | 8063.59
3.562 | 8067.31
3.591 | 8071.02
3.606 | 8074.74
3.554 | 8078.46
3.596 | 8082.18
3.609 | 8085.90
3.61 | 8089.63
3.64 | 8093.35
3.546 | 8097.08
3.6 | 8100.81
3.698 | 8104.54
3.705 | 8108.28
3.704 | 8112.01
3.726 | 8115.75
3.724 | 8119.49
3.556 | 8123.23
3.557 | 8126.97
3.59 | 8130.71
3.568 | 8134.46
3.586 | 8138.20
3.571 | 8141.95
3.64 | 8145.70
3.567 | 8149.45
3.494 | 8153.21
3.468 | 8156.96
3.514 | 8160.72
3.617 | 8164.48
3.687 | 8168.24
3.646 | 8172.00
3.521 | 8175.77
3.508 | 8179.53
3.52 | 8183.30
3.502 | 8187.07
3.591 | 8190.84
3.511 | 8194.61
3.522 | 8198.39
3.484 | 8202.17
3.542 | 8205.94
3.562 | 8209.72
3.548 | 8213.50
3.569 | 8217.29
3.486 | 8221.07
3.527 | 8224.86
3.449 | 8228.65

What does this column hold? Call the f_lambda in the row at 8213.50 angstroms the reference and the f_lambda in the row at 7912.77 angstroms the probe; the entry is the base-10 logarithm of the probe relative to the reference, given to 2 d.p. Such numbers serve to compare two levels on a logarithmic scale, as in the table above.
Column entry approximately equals 0.02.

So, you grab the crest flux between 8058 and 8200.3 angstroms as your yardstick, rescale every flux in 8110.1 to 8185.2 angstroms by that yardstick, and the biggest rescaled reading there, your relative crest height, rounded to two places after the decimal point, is 1.00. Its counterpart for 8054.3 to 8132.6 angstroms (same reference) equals 1.00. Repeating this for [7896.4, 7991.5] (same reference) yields 1.05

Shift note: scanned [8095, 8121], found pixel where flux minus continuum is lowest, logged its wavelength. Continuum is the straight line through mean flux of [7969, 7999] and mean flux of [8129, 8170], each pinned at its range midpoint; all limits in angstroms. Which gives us 8097.08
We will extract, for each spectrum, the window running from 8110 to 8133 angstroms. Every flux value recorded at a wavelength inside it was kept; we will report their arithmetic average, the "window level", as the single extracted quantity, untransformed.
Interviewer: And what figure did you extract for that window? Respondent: 3.64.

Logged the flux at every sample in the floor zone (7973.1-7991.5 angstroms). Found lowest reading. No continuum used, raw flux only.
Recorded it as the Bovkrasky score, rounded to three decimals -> 3.637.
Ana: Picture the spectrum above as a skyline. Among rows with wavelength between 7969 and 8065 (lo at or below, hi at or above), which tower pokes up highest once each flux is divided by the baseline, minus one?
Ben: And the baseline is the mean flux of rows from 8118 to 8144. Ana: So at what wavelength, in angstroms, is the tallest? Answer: 7993.34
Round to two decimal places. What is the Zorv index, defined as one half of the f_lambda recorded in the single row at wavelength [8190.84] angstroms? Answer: 1.80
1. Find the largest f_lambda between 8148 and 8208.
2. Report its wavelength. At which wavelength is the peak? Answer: 8168.24 angstroms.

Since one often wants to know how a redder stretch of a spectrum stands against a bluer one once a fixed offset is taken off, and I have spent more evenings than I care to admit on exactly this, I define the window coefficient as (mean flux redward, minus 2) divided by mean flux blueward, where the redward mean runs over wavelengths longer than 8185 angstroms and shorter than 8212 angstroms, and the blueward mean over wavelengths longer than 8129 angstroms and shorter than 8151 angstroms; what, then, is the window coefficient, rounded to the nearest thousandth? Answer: 0.427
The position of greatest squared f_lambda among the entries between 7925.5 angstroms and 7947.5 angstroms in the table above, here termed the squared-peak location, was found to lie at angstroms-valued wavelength 7931.01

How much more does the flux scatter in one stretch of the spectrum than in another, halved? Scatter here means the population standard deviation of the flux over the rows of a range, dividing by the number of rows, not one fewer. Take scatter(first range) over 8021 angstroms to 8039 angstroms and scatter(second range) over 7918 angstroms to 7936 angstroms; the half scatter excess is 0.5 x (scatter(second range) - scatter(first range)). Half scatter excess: 0.017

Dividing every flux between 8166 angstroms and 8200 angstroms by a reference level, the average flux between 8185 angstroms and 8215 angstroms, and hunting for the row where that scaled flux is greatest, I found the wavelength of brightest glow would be 8168.24 angstroms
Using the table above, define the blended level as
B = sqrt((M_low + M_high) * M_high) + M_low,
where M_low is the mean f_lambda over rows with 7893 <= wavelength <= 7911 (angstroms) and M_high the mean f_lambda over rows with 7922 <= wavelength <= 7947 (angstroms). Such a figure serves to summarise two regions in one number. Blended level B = 8.85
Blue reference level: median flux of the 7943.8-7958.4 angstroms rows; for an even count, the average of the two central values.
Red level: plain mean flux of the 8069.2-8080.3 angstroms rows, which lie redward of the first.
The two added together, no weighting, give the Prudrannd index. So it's 7.18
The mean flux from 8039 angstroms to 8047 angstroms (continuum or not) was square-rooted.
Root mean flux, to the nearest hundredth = 1.90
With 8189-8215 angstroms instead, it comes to 1.88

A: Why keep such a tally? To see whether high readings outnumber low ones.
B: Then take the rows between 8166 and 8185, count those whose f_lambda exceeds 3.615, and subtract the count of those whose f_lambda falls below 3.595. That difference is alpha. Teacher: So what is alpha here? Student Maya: -1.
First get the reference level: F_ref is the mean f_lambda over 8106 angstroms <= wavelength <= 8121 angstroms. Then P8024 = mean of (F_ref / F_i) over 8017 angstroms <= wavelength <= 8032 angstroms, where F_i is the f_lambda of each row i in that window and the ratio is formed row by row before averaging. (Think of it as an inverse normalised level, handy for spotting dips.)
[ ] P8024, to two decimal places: 1.03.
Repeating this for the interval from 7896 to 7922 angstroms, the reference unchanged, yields 1.00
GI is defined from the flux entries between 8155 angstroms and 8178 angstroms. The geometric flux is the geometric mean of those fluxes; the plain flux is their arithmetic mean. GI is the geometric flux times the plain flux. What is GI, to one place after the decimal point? 12.8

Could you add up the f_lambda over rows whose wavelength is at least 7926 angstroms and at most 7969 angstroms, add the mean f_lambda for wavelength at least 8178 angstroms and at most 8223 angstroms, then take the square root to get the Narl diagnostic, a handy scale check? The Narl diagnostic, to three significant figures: 6.88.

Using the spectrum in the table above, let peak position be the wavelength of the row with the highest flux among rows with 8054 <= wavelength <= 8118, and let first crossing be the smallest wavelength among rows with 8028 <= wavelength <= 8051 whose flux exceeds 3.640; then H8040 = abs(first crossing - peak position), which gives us 81.8 angstroms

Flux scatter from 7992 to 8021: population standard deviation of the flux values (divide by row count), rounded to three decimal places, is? 0.069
